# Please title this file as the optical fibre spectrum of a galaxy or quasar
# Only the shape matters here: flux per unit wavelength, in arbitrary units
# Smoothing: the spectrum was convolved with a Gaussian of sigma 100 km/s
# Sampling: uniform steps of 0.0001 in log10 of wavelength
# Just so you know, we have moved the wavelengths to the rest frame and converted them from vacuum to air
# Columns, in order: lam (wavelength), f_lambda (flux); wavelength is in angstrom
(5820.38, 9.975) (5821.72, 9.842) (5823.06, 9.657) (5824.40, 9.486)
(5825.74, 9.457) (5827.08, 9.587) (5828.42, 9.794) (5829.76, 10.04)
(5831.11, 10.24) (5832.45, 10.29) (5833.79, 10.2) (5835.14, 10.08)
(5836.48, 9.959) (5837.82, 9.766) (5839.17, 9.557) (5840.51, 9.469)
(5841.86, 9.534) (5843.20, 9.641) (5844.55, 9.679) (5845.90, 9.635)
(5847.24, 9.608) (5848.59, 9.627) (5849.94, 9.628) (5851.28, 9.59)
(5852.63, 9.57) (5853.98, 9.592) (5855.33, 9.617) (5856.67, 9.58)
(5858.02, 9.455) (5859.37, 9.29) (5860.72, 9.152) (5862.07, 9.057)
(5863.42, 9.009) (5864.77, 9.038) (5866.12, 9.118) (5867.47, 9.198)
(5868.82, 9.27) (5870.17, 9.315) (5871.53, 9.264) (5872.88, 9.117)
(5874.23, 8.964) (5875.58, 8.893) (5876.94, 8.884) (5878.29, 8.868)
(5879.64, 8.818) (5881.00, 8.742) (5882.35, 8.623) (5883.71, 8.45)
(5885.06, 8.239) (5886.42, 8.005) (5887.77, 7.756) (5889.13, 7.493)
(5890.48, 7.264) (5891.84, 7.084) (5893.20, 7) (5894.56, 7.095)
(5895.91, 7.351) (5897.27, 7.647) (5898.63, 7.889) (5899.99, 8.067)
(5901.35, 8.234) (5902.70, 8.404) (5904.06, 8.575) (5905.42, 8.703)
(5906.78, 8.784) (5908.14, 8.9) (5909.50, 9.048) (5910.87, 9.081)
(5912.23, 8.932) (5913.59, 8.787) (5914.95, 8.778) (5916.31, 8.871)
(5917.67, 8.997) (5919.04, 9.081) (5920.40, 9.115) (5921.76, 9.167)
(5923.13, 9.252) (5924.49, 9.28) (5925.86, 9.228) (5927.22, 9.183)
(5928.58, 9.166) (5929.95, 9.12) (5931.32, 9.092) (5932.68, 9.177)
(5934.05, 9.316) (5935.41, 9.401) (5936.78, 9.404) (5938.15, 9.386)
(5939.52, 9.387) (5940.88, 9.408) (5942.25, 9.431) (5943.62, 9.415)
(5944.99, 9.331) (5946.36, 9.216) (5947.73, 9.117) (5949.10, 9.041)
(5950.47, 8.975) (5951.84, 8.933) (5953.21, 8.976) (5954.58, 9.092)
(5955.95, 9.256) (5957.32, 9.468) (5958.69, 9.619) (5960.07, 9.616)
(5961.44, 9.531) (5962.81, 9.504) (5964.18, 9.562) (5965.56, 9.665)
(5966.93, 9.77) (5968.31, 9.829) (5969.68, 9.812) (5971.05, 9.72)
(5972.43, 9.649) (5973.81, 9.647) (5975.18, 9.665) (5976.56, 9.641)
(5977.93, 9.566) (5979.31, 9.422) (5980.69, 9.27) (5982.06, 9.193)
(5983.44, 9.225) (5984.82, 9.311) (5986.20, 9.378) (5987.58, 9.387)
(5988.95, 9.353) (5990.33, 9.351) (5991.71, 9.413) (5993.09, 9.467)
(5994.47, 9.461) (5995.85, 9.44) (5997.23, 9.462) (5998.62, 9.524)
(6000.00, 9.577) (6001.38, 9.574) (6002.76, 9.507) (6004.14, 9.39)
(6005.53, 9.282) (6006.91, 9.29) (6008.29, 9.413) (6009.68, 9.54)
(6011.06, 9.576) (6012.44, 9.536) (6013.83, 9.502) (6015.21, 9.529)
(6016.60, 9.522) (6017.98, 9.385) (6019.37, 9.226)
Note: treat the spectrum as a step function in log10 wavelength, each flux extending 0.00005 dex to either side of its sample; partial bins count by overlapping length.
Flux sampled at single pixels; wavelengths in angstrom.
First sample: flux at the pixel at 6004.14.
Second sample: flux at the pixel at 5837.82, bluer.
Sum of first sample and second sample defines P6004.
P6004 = 19.2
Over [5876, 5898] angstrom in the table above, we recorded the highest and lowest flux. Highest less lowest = 1.9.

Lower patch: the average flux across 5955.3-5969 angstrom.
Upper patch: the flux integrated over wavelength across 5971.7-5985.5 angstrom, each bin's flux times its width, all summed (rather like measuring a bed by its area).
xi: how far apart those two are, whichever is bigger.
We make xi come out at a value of 121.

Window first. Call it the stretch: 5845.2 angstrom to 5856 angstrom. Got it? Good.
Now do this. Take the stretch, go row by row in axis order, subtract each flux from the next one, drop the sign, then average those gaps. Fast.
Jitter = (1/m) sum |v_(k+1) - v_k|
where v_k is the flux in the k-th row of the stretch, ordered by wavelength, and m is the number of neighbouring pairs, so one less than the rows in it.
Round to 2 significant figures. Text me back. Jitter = 0.022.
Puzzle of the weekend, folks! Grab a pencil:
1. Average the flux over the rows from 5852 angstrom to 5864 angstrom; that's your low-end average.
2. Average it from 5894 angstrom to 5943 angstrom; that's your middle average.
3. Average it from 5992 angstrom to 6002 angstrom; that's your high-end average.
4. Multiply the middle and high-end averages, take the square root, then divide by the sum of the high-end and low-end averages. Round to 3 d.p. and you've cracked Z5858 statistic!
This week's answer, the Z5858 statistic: 0.486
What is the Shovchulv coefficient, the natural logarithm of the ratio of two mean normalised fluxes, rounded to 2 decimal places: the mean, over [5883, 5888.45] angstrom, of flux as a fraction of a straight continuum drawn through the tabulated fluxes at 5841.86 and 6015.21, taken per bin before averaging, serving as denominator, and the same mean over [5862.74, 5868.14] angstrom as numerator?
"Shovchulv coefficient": 0.11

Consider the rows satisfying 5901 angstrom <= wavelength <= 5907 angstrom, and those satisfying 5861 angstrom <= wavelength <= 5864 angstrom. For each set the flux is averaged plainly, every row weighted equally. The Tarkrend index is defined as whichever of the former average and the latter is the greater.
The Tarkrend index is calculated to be 9.0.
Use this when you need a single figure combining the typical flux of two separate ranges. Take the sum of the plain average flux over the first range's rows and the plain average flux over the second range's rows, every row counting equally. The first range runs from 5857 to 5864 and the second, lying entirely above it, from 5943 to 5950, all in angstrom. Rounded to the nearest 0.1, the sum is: 18.4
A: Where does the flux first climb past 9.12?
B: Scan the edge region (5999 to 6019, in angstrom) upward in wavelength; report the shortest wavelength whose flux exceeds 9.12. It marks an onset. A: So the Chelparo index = 6000.00 angstrom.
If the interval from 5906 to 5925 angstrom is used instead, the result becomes 5921.76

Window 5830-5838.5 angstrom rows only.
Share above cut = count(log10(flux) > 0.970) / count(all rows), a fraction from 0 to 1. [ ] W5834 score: 1.00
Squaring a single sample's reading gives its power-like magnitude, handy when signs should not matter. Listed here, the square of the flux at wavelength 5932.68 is 84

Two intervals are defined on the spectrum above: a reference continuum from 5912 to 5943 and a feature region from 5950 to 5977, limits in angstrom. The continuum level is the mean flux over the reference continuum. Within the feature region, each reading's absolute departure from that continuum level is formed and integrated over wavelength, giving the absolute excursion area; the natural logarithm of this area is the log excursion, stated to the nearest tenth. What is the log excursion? 2.4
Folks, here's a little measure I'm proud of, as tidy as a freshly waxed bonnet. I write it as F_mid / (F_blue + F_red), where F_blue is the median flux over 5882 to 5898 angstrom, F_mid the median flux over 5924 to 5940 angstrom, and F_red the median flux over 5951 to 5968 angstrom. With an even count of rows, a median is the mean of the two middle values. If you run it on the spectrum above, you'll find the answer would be 0.54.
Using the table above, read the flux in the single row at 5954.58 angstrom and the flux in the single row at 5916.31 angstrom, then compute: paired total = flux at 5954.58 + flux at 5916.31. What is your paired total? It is 18.0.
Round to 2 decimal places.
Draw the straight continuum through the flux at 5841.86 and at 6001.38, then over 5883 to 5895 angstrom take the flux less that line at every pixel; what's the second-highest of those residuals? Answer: -1.31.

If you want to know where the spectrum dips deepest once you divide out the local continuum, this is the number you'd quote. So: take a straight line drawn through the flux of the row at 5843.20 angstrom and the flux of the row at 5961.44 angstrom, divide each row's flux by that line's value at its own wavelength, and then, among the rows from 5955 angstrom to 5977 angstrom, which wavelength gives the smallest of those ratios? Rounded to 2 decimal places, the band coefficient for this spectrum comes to 5955.95 angstrom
